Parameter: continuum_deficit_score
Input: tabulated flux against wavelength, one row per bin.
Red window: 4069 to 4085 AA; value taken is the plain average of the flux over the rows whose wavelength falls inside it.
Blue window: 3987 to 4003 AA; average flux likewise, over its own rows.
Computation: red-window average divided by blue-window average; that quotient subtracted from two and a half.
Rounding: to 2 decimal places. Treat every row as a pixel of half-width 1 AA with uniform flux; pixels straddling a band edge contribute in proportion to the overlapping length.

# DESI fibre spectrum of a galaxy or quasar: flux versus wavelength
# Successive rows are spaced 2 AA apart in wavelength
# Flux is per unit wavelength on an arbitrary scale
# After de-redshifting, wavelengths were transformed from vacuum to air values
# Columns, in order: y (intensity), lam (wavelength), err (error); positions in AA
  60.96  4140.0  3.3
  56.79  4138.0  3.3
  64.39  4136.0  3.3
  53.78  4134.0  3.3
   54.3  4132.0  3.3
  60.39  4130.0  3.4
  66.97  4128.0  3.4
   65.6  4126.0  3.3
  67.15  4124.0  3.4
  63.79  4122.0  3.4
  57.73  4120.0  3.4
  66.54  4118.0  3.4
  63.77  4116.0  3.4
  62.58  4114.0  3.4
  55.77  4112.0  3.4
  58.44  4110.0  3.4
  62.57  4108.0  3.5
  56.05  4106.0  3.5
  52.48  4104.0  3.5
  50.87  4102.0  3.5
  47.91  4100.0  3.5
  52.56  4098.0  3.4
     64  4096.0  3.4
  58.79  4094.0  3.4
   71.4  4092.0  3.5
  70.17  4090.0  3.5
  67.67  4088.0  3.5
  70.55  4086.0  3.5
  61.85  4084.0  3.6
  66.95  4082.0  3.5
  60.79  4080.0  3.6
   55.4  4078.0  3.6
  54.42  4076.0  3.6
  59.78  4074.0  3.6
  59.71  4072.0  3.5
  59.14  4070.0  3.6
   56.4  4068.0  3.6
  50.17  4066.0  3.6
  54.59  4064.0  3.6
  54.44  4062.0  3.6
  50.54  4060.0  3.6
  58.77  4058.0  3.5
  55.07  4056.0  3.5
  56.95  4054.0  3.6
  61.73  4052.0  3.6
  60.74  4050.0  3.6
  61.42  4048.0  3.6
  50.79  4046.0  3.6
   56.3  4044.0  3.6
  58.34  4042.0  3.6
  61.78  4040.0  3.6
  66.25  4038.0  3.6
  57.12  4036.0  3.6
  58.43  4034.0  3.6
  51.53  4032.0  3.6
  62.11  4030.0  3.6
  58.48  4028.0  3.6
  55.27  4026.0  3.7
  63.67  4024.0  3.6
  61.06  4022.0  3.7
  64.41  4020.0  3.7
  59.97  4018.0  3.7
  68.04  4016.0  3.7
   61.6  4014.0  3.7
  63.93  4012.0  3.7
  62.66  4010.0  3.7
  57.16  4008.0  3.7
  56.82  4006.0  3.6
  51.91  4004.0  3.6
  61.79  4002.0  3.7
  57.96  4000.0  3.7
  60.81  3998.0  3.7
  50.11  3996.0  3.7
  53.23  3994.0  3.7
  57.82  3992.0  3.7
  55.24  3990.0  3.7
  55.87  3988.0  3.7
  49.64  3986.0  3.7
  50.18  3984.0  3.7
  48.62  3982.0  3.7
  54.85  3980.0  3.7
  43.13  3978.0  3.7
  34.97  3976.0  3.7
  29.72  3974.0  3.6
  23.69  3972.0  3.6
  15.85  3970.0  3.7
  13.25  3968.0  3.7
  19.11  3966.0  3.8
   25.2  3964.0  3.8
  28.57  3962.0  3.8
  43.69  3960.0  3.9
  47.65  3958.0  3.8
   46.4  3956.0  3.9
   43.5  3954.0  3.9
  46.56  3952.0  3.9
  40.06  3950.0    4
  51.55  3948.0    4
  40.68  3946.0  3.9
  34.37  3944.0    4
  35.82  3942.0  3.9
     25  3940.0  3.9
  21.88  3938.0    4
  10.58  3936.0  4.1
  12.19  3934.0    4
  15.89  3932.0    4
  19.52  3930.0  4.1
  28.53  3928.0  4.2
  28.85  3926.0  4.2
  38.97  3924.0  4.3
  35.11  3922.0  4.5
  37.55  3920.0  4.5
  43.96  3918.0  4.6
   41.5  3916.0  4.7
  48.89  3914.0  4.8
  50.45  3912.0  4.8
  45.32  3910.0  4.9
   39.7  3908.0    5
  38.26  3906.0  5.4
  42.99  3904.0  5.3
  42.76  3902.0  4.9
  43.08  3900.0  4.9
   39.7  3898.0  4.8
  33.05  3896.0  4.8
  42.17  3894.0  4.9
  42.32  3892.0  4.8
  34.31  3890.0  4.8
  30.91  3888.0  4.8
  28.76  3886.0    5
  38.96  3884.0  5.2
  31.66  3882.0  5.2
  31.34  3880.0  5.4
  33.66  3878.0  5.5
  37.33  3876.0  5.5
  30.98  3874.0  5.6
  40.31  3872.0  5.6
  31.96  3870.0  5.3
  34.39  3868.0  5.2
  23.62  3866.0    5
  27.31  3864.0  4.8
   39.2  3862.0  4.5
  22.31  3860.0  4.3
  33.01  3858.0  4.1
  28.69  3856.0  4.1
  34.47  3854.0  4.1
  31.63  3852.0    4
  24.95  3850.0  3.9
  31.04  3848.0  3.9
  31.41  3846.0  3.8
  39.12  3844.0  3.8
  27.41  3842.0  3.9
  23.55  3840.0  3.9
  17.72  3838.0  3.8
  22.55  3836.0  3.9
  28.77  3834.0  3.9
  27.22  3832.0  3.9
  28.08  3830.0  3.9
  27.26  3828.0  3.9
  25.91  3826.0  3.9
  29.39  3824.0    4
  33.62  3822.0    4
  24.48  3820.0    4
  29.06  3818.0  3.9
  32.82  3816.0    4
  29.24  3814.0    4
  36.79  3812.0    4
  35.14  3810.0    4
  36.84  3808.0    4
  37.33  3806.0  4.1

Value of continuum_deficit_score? 1.44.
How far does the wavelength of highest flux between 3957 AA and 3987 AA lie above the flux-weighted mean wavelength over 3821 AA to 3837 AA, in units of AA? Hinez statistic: 151.3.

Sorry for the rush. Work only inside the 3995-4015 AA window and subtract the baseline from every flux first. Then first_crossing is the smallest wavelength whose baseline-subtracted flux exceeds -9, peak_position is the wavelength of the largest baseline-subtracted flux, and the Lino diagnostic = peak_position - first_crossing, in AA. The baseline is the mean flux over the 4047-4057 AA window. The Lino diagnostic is 14 AA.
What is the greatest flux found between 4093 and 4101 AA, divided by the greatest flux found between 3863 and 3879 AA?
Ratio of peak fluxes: 1.59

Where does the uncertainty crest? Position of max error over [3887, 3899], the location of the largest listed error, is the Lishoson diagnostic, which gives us 3894.0 AA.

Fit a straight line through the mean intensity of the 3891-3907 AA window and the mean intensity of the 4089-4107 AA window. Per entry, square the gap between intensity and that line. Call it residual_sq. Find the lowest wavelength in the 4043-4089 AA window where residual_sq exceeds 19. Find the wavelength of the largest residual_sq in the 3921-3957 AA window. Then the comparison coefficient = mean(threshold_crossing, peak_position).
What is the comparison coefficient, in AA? 3992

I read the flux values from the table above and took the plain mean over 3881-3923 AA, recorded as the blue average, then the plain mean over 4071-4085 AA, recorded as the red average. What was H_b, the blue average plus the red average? 99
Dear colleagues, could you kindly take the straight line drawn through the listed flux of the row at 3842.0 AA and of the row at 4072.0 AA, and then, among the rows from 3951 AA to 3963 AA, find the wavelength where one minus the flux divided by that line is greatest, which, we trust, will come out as 3962.0 AA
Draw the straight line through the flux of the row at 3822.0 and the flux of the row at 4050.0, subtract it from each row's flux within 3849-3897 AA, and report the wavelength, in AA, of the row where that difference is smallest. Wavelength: 3860.0 AA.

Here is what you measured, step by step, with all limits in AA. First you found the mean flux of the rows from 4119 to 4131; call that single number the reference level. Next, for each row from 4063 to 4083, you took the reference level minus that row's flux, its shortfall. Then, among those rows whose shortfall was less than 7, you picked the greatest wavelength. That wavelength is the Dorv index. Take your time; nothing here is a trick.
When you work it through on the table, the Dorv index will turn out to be 4082.0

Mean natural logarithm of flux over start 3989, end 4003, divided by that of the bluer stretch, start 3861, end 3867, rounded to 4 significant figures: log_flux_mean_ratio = 1.194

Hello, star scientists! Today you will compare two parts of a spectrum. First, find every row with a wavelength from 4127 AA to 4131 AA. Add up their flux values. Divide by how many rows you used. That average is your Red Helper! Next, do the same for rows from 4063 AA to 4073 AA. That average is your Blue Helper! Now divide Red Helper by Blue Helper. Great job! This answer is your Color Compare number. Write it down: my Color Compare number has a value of 1.14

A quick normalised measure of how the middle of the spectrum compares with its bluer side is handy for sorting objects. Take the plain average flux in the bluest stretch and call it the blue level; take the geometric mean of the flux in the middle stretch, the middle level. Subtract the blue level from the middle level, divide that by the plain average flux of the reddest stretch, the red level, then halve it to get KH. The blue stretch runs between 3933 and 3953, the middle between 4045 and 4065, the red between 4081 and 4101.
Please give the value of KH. 0.19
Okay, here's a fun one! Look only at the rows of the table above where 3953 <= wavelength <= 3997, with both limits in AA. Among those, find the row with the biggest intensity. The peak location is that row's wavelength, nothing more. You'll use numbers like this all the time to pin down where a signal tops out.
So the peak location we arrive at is 3992.0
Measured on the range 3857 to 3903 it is 3900.0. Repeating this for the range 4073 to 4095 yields 4092.0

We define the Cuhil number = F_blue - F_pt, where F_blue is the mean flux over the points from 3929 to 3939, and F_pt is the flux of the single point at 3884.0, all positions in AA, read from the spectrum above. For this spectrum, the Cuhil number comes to -23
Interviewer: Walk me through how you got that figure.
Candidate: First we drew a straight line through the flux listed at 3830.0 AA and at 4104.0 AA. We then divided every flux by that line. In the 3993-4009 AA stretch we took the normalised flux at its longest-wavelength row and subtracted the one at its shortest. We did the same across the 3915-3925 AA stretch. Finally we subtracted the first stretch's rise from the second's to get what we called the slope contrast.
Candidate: -0.1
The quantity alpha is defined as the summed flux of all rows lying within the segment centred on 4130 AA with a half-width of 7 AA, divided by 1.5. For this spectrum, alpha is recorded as 288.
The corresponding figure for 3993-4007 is 262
